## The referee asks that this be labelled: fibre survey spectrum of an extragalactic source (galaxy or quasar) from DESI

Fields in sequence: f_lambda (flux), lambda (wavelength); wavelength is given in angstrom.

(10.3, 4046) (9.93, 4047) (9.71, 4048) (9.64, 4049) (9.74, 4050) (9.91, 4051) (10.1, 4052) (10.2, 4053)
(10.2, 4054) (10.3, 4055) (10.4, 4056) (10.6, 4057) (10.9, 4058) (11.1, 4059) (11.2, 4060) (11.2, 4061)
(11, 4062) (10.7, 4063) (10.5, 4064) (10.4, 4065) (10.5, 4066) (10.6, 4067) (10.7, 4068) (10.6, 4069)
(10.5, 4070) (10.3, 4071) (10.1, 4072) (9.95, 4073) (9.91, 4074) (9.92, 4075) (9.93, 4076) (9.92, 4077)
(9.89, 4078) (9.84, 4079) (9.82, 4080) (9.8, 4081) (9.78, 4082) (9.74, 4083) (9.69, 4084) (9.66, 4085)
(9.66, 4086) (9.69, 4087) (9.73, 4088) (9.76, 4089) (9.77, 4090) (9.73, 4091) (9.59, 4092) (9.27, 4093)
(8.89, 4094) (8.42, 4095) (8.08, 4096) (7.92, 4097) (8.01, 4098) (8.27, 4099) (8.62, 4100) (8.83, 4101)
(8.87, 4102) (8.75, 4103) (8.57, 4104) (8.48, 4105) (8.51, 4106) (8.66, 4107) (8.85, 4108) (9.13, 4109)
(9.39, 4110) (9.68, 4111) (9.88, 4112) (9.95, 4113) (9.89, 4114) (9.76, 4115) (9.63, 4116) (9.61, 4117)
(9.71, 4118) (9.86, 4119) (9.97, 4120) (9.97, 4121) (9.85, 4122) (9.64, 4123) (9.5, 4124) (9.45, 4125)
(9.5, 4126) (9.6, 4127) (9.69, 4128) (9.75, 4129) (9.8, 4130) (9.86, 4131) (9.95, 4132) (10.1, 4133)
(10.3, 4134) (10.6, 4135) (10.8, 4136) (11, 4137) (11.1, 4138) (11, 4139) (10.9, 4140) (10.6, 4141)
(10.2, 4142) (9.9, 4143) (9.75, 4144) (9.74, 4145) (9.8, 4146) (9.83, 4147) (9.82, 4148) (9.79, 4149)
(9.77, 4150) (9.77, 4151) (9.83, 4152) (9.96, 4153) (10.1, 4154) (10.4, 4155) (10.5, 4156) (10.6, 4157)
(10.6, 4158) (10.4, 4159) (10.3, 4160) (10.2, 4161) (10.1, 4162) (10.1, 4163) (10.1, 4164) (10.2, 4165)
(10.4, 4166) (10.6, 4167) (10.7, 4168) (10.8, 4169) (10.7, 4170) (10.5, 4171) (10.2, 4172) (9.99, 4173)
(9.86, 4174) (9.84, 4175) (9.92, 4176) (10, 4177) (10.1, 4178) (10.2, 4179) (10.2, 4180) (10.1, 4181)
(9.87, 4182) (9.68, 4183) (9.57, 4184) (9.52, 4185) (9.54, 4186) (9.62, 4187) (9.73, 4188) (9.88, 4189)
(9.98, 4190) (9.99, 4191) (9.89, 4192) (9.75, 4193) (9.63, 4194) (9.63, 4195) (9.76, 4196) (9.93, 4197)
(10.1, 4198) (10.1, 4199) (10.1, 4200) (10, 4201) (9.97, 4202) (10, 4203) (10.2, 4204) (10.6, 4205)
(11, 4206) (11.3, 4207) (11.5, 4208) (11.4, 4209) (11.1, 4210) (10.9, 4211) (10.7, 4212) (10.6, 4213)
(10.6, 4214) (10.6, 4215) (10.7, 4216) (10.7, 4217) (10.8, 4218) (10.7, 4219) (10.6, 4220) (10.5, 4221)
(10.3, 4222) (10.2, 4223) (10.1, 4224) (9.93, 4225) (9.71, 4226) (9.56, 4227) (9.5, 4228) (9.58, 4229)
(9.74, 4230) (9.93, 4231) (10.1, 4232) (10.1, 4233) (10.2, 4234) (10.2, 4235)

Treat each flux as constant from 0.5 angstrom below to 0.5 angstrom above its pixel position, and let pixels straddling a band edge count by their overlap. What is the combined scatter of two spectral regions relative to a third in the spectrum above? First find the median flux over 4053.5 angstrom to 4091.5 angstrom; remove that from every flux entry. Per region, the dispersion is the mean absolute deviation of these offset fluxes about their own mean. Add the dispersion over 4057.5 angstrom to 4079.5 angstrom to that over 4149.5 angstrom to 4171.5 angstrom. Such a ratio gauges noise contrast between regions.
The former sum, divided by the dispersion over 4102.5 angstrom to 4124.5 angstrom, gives 1.4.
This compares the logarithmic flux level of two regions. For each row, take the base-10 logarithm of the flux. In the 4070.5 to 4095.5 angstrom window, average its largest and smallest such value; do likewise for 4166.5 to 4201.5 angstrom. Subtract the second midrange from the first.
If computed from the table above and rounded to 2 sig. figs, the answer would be -0.037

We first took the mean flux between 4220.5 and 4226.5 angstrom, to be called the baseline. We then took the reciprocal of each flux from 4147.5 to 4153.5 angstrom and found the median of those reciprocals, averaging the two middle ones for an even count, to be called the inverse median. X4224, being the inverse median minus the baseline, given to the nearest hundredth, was -10.02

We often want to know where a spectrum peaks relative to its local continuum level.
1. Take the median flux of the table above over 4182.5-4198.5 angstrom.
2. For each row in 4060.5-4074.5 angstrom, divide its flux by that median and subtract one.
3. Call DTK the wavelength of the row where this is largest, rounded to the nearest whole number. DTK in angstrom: 4061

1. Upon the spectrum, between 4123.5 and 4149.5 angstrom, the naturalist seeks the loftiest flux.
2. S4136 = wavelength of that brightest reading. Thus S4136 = 4138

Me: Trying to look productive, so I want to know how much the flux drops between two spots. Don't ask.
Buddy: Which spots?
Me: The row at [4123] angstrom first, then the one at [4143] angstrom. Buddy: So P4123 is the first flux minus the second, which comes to -0.3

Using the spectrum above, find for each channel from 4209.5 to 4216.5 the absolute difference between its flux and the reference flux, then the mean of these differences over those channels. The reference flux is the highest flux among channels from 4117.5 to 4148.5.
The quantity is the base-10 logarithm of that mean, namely -0.45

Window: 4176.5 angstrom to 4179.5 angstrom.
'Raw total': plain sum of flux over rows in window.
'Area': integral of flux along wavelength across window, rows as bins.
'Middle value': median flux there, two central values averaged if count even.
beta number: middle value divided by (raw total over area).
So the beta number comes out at 10.1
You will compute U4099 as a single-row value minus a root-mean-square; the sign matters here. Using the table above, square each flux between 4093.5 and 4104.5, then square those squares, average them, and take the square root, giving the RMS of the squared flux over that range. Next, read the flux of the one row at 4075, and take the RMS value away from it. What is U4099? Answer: -62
